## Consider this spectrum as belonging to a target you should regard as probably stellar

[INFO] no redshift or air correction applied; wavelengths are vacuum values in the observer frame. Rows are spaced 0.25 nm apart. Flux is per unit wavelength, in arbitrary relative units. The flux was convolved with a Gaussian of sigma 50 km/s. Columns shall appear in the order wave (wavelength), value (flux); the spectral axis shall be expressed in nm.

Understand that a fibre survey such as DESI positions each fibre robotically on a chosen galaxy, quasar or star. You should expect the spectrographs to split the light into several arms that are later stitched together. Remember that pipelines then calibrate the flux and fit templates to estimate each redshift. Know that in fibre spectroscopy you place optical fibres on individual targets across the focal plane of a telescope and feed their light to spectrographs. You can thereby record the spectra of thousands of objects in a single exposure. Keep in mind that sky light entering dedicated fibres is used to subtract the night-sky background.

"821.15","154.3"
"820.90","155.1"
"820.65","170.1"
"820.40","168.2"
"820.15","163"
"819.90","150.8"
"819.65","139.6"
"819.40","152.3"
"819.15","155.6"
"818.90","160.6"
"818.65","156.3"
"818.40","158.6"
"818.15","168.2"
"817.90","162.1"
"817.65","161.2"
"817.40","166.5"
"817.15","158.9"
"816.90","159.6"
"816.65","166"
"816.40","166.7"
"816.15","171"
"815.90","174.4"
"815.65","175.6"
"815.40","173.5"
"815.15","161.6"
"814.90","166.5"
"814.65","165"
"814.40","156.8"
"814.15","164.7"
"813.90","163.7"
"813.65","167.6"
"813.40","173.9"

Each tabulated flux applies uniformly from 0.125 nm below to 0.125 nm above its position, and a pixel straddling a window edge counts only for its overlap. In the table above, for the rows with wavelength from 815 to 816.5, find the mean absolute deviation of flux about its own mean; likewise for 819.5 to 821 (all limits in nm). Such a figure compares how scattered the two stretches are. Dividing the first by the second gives 0.453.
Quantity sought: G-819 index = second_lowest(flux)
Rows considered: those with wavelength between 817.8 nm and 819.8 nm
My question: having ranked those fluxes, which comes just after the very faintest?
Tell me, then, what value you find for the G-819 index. 152.3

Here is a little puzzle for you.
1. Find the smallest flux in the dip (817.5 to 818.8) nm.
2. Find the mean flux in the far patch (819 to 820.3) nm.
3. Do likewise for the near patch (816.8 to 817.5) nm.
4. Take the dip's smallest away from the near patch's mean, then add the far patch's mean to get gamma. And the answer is 158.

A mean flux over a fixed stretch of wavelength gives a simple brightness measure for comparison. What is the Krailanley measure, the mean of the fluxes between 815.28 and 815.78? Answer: 175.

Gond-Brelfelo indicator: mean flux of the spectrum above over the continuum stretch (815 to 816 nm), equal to 171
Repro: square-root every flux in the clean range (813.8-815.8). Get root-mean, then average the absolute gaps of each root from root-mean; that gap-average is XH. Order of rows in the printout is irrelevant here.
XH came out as 0.17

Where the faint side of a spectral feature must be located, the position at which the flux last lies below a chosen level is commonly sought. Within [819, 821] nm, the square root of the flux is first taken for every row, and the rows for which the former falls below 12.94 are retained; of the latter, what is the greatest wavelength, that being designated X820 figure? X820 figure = 820.90 nm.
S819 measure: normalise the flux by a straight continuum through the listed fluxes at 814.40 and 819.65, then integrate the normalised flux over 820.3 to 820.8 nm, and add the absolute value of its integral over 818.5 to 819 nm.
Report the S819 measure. 1.2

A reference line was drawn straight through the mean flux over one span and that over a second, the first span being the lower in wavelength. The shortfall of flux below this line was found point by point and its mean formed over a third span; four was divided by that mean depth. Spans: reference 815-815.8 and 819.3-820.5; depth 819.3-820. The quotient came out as 0.5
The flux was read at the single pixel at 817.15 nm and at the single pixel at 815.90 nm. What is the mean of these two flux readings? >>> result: 167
